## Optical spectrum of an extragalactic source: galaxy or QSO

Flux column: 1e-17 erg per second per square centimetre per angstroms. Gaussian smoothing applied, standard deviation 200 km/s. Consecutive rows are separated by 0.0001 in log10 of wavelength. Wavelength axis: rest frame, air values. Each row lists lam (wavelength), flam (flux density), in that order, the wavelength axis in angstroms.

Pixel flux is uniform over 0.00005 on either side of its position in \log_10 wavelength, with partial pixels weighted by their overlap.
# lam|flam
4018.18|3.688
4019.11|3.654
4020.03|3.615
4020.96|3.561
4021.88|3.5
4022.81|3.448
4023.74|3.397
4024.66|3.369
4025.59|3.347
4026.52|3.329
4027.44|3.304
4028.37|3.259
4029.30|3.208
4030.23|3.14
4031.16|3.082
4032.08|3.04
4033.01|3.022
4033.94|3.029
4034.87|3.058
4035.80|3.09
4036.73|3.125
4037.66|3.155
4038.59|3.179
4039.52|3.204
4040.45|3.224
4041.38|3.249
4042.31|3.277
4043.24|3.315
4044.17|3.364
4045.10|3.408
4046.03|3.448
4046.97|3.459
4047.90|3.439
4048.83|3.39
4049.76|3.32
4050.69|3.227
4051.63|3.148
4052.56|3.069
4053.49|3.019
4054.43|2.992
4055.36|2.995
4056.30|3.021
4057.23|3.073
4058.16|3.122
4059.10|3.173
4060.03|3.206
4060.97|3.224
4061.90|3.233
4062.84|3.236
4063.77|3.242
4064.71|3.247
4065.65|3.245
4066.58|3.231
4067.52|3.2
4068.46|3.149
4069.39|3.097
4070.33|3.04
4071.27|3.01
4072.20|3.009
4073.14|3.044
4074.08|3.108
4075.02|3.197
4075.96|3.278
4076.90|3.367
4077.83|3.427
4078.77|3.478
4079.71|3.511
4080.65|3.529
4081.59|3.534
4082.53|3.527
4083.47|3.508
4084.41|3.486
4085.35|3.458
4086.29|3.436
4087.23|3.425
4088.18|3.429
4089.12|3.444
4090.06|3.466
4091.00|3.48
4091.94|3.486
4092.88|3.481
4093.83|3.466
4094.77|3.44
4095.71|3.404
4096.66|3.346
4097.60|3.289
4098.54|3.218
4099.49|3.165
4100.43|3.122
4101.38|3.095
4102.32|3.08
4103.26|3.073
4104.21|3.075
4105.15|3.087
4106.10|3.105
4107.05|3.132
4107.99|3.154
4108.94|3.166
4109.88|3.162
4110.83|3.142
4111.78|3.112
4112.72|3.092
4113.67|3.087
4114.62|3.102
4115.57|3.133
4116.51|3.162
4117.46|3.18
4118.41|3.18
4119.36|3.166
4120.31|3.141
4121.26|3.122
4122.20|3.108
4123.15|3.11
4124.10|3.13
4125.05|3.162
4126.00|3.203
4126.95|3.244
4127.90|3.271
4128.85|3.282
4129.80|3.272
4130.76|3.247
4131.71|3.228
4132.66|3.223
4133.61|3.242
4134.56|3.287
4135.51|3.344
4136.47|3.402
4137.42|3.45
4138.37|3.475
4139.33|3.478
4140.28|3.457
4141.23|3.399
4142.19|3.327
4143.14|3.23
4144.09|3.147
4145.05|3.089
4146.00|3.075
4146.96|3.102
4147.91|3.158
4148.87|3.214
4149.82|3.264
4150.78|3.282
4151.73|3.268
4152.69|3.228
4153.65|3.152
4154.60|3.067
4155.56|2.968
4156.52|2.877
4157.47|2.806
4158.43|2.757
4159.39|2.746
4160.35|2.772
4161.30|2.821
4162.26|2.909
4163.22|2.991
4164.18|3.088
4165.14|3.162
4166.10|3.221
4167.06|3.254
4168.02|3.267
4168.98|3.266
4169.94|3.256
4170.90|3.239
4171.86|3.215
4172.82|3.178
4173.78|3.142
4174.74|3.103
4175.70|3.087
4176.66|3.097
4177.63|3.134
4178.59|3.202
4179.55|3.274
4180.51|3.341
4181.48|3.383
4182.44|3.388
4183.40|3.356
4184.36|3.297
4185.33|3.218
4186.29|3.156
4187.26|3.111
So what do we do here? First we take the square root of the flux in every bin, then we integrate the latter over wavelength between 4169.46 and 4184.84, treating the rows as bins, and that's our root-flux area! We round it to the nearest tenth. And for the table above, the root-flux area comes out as 27.7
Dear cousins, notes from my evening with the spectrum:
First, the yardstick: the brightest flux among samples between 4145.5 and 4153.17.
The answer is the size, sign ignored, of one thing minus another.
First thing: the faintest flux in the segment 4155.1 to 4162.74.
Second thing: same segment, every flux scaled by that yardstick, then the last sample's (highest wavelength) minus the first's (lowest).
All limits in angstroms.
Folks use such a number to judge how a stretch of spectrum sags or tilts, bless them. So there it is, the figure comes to 2.76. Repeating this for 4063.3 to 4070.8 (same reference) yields 3.10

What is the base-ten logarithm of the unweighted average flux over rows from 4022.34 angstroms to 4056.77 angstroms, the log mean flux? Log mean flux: 0.508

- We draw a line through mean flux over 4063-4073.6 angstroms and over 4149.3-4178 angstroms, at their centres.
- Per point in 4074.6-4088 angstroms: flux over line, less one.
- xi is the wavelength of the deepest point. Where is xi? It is 4075.02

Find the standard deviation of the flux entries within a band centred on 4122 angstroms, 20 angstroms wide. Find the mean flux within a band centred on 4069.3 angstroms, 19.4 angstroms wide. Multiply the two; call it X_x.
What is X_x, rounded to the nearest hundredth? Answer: 0.20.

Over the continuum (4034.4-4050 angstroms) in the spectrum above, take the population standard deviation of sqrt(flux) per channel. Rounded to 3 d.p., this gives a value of 0.035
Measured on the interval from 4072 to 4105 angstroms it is 0.047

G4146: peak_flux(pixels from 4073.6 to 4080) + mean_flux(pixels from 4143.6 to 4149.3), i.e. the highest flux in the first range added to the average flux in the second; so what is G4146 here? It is 6.64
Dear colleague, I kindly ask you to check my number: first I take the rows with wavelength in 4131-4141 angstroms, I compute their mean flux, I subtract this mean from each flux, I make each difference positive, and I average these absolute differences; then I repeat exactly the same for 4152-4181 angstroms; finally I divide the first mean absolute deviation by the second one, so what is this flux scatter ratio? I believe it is 0.65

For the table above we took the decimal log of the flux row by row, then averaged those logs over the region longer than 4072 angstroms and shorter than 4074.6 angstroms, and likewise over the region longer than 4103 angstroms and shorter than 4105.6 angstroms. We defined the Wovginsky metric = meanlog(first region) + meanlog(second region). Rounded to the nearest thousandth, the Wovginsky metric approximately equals 0.973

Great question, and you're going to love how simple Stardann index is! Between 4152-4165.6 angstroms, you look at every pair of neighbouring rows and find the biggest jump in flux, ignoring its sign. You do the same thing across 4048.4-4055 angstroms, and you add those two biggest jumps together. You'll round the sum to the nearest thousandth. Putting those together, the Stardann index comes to 0.192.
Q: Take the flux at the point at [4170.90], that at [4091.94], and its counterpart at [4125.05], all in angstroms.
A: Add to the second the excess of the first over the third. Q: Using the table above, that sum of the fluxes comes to 3.6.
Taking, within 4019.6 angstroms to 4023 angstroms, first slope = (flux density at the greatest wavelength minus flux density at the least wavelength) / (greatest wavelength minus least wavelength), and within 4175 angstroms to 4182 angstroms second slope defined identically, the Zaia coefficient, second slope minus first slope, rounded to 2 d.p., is 0.11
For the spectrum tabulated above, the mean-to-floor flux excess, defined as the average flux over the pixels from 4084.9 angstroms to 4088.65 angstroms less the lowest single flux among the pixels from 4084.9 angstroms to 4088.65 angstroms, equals 0.01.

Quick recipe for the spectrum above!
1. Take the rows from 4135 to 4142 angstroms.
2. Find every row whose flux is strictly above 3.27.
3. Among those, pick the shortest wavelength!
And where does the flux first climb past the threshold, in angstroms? 4135.51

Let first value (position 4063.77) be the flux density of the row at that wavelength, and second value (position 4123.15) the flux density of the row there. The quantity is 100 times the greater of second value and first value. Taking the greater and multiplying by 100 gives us 324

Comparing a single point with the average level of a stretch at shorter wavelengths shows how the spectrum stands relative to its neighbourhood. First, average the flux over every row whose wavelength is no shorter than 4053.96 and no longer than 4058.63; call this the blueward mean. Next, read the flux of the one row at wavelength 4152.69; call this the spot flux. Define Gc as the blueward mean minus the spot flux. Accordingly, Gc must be -0.19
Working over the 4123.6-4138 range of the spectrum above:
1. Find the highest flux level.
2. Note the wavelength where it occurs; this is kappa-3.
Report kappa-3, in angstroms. 4137.42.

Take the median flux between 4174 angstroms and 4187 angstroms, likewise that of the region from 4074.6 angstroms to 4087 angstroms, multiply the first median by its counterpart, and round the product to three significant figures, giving 11.2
